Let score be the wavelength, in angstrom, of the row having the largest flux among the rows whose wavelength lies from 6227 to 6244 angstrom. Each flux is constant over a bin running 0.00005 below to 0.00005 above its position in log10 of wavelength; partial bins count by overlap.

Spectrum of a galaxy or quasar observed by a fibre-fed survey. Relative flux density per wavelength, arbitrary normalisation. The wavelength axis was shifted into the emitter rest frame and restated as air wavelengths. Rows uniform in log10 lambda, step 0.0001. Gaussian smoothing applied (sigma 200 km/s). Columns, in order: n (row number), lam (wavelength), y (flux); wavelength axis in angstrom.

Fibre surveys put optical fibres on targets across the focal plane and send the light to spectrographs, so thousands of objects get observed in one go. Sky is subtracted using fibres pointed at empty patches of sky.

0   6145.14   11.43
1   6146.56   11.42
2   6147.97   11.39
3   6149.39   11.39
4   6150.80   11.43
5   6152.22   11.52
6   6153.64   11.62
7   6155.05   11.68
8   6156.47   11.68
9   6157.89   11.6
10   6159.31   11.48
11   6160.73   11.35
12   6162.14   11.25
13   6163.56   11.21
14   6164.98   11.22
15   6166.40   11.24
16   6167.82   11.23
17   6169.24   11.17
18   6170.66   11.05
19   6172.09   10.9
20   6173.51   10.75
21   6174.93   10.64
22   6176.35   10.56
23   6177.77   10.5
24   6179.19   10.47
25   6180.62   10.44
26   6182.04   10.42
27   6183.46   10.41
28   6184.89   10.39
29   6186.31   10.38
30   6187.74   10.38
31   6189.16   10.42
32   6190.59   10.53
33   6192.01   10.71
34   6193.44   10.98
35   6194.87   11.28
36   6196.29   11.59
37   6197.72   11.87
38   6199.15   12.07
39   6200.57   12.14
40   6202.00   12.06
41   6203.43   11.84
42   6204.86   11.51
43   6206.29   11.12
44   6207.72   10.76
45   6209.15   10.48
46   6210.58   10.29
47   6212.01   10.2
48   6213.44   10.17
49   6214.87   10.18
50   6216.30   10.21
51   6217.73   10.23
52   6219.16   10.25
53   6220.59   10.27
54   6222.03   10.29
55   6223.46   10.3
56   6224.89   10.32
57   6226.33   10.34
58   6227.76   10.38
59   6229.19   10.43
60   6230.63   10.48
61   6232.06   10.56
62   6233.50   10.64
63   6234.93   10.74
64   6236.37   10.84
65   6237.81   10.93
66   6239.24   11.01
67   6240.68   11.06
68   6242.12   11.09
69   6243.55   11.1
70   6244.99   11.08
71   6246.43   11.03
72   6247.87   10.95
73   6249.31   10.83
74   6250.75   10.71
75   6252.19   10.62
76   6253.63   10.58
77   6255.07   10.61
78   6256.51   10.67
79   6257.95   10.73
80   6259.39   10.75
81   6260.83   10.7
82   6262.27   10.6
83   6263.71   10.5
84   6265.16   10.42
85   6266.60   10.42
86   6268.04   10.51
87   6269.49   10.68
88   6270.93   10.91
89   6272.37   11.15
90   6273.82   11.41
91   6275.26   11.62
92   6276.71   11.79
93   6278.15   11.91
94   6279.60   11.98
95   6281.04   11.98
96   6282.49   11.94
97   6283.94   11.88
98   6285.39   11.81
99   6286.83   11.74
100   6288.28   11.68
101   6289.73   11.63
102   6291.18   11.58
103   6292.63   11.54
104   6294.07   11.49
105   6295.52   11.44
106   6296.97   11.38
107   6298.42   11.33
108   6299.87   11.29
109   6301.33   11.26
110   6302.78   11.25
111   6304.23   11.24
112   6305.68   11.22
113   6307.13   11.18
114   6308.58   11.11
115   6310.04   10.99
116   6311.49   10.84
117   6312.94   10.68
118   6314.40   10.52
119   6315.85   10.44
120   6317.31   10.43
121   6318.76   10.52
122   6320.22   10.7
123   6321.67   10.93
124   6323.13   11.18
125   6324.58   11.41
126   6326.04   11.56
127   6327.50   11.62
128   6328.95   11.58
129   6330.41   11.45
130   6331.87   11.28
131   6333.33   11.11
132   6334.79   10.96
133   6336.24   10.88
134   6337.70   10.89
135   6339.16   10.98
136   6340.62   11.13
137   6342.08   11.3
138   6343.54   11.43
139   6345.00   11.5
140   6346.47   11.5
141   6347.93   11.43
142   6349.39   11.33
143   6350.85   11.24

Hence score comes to 6243.55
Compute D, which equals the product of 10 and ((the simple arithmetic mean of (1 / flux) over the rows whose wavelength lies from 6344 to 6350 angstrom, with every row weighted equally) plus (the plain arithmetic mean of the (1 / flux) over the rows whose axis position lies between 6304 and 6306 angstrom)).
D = 1.76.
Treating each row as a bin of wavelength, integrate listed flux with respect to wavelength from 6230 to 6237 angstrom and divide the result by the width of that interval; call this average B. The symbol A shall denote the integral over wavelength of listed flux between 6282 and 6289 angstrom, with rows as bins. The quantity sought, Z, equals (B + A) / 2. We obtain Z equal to 46.6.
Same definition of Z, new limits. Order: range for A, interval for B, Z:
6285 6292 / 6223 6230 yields 46.1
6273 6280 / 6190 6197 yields 46.5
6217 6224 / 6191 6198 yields 41.5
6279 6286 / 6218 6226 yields 46.8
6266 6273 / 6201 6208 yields 43.4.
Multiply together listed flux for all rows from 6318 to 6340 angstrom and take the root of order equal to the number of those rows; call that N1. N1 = 11.1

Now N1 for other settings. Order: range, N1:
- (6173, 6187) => 10.5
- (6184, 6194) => 10.5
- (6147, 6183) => 11.1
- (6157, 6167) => 11.3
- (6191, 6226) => 10.9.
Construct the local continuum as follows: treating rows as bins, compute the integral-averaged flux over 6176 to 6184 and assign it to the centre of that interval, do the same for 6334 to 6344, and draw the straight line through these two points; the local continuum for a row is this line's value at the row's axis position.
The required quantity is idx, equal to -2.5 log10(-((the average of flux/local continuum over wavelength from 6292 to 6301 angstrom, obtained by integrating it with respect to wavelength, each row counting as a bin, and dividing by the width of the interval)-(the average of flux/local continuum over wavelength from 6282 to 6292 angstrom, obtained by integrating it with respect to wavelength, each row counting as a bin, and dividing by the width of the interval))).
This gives 3.66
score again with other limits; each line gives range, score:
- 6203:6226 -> 6203.43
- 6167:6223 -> 6200.57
